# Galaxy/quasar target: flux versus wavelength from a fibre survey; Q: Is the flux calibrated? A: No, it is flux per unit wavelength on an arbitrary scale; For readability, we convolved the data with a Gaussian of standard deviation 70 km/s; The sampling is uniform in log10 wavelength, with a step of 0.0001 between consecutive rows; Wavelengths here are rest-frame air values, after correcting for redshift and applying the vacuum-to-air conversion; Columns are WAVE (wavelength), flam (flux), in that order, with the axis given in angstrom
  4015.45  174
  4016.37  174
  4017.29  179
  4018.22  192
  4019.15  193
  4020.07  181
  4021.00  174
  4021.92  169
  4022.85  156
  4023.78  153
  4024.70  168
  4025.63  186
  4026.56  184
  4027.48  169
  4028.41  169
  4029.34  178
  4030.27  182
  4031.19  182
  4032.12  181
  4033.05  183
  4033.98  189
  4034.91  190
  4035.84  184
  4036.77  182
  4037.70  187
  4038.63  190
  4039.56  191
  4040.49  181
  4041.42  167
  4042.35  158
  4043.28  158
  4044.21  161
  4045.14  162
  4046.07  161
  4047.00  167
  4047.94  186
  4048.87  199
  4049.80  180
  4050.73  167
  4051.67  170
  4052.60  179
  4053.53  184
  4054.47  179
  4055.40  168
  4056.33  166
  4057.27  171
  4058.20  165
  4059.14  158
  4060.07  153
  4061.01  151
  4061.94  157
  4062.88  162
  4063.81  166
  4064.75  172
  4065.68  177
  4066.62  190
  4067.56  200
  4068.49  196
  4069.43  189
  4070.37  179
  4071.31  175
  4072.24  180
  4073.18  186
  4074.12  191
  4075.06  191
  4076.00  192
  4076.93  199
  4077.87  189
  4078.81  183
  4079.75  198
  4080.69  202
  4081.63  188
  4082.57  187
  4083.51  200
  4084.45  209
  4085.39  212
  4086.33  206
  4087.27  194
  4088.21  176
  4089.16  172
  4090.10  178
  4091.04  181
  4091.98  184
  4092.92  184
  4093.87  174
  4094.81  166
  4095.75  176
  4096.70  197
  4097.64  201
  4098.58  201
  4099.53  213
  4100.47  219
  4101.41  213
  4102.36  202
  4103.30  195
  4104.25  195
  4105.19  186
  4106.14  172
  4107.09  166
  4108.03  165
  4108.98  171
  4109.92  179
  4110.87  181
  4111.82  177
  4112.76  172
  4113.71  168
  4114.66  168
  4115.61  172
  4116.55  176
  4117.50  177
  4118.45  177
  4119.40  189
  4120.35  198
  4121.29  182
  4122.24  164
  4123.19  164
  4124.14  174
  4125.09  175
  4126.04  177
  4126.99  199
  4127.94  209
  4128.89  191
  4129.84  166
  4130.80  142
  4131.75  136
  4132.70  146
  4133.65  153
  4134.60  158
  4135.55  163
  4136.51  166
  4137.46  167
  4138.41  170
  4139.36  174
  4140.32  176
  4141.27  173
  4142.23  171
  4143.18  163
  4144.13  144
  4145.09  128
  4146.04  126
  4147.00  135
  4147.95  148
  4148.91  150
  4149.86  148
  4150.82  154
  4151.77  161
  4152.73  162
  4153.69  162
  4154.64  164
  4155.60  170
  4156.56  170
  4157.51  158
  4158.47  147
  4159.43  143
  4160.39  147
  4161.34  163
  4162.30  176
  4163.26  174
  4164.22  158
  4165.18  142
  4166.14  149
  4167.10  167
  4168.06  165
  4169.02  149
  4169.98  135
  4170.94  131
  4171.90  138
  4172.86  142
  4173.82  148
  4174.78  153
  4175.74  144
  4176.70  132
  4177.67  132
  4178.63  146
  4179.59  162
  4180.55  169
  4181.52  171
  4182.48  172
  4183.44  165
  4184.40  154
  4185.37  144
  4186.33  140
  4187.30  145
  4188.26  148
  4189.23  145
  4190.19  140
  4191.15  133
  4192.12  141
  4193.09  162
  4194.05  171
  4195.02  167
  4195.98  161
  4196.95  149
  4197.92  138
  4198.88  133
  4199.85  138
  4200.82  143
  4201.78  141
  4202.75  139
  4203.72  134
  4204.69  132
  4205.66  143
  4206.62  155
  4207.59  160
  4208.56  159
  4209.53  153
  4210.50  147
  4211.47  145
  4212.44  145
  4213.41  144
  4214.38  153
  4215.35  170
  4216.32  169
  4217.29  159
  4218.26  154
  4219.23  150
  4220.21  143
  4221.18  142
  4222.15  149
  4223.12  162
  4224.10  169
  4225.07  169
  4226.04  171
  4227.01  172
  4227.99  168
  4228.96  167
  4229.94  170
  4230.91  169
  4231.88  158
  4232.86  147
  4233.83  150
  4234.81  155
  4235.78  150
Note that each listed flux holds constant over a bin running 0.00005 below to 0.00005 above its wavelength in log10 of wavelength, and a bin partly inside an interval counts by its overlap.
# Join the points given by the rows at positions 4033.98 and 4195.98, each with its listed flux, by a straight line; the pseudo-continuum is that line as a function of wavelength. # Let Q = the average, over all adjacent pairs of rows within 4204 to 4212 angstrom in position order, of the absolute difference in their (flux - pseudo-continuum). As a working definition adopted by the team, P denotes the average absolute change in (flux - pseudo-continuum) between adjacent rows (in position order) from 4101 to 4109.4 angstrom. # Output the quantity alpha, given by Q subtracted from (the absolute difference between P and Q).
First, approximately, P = 6.7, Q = 6.1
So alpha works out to -5.6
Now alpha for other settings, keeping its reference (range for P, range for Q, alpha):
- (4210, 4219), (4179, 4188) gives -5.6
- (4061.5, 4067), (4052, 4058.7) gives -4.5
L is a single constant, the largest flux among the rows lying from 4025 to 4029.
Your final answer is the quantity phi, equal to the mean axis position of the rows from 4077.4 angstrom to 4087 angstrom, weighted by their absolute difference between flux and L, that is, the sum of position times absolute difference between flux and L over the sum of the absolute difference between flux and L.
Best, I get 4083.5 angstrom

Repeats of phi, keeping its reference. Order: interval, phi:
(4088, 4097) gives 4092.8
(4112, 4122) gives 4116.1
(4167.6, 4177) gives 4172.6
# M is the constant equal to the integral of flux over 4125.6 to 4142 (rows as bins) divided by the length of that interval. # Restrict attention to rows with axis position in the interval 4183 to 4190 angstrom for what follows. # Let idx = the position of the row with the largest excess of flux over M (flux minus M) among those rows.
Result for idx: 4183.44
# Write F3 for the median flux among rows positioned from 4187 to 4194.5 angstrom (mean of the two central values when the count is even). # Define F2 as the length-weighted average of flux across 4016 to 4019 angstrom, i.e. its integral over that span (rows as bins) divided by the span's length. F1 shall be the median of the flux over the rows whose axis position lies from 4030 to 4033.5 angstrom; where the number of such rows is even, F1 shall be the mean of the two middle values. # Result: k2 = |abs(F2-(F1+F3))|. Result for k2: 144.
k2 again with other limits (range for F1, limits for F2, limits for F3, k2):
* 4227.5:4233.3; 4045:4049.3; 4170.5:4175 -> 134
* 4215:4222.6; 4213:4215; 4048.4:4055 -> 181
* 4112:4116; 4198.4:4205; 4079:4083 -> 226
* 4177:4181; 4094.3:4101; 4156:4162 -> 110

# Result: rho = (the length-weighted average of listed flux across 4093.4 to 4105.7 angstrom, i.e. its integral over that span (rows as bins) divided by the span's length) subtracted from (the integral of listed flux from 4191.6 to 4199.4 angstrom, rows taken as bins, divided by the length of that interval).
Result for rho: -43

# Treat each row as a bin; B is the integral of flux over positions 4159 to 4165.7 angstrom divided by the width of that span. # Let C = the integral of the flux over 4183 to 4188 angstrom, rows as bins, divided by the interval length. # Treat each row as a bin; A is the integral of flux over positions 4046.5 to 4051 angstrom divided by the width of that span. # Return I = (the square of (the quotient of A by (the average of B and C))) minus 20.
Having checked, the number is -18.6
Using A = 180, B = 158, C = 149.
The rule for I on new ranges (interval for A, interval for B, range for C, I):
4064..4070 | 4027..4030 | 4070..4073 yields -18.9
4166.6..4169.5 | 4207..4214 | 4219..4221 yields -18.8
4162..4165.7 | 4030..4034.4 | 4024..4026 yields -19.2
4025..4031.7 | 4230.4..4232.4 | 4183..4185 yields -18.8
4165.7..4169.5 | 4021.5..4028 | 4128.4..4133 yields -19.1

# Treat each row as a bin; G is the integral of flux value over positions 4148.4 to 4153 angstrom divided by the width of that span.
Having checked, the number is 155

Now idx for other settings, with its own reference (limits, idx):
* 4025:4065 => 4048.87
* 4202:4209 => 4207.59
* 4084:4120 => 4100.47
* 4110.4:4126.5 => 4120.35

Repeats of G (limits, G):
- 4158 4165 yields 158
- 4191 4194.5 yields 153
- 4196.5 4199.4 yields 140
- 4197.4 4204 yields 138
